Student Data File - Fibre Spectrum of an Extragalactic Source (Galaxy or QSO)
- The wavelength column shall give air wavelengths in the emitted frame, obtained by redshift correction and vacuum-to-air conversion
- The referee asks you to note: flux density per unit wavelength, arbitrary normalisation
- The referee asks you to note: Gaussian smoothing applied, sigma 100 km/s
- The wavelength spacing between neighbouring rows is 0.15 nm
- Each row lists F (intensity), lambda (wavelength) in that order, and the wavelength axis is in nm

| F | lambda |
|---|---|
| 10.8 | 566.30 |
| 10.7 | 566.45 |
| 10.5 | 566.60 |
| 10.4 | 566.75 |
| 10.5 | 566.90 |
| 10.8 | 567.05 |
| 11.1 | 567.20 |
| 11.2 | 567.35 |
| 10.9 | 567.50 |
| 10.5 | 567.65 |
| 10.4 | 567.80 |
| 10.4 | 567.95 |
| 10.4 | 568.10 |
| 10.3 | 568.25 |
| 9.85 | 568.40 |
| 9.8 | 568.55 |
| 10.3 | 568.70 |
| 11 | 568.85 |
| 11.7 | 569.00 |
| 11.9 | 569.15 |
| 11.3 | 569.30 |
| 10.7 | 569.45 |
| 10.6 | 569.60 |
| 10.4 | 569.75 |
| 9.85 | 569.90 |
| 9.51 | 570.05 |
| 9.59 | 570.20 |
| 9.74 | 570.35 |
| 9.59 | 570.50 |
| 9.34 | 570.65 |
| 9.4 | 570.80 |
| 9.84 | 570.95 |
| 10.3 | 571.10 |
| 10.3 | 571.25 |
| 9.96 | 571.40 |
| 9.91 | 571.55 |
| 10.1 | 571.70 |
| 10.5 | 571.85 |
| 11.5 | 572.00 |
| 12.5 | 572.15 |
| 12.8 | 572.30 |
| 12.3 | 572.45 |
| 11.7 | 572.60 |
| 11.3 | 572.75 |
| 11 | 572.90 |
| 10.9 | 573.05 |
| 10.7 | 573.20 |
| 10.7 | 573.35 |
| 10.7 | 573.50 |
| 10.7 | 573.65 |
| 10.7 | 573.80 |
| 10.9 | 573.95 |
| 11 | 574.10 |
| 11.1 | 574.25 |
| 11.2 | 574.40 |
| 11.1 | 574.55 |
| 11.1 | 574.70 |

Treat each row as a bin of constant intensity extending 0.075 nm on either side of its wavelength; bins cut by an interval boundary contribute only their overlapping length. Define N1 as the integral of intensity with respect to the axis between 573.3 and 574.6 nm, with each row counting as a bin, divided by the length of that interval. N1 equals 10.90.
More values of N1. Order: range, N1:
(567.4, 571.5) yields 10.29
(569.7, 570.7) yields 9.71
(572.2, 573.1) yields 11.71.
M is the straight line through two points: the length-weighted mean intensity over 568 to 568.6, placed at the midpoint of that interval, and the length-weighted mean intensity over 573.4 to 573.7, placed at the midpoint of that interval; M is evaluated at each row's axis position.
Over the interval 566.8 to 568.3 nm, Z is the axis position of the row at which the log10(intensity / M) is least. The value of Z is 568.25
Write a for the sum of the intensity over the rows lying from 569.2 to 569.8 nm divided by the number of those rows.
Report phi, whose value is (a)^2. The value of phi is 116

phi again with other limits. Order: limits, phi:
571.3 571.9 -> 102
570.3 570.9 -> 91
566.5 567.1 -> 111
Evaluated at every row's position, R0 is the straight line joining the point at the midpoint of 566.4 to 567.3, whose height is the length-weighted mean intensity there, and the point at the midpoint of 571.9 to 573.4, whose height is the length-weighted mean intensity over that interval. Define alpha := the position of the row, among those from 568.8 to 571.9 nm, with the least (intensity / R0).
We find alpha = 570.65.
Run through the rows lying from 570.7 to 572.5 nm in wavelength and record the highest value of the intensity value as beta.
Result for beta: 12.8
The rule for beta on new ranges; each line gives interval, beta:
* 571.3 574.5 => 12.8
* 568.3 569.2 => 11.9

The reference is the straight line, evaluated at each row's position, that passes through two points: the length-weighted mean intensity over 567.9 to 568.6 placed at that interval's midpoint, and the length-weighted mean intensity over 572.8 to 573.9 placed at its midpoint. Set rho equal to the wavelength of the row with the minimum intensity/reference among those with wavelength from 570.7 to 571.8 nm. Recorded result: 570.80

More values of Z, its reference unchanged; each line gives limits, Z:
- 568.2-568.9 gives 568.55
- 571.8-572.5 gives 571.85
